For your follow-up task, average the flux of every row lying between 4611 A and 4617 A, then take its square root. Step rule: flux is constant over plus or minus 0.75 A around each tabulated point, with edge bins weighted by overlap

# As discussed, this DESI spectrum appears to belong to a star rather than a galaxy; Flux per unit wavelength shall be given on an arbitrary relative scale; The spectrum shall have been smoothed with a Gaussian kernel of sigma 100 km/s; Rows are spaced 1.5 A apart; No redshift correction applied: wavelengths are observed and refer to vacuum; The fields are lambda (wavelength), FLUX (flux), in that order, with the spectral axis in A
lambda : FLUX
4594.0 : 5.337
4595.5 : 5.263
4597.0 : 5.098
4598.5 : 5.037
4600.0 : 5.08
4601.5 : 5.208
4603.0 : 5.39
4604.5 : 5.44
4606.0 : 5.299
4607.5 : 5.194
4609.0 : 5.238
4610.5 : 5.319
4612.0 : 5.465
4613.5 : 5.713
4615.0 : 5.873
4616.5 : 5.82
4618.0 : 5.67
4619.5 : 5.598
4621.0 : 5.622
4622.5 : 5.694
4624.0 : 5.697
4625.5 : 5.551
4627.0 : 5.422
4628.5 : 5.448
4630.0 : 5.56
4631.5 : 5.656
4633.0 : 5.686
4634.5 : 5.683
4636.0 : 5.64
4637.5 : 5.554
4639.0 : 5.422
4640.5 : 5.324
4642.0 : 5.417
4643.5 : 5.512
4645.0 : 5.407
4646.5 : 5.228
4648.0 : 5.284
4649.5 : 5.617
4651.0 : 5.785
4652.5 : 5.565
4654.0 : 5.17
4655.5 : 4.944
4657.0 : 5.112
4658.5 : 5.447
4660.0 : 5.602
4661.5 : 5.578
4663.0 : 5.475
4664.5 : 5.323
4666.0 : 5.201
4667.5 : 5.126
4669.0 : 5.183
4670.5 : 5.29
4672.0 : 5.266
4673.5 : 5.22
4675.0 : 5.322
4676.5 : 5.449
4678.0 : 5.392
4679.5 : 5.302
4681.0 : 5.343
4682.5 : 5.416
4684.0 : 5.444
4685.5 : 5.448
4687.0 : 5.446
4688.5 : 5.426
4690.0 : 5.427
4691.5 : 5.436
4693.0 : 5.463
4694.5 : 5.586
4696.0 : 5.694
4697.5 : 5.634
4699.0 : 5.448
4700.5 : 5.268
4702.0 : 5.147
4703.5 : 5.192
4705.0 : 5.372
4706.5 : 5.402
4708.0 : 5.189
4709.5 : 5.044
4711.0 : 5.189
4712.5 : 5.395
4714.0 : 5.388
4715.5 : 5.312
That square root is 2.39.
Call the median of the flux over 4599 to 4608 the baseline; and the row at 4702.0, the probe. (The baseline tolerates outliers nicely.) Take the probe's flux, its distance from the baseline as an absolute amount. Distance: 0.11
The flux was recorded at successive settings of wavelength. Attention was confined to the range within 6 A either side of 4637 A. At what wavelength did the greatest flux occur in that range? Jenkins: 4633.0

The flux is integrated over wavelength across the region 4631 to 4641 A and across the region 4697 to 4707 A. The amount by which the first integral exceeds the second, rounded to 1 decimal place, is 2.3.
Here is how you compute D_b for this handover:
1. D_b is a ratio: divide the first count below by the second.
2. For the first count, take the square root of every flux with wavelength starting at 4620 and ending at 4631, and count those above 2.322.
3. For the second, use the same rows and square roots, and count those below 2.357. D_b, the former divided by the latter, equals 2.3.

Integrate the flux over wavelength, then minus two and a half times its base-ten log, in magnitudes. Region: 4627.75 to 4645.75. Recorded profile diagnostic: -4.99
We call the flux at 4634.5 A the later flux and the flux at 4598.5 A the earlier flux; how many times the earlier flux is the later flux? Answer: 1.13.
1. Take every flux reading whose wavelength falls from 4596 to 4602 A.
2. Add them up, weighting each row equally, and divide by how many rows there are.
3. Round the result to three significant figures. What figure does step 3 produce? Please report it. 5.11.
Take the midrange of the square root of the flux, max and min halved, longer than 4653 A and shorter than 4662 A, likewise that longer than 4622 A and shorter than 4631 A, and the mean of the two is 2.326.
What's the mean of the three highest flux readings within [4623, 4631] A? 5.60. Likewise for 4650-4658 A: 5.51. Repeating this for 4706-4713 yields 5.33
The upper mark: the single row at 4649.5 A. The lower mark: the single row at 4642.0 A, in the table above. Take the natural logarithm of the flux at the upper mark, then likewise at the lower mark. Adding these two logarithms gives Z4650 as 3.42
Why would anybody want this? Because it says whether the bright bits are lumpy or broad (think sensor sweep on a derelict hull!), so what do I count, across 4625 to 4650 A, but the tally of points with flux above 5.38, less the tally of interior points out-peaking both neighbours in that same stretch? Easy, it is 12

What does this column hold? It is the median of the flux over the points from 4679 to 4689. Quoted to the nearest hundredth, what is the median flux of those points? 5.43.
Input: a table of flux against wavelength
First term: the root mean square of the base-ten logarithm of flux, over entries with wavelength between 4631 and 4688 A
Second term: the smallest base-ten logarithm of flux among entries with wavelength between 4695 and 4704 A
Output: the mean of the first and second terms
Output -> 0.7220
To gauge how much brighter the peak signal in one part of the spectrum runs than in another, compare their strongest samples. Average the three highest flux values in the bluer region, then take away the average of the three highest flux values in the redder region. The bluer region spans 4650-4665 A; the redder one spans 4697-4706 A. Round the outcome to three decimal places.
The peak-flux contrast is 0.170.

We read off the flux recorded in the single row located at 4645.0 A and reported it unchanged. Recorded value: 5.407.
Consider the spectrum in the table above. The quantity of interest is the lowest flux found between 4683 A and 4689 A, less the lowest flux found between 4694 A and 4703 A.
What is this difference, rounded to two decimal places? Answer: 0.28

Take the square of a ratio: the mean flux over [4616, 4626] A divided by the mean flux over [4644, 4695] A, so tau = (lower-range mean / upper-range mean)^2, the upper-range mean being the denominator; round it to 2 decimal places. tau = 1.11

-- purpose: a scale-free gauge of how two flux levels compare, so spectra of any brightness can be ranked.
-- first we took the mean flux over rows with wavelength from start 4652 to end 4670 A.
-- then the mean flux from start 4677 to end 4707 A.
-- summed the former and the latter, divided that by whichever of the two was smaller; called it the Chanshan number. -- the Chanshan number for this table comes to 2.02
